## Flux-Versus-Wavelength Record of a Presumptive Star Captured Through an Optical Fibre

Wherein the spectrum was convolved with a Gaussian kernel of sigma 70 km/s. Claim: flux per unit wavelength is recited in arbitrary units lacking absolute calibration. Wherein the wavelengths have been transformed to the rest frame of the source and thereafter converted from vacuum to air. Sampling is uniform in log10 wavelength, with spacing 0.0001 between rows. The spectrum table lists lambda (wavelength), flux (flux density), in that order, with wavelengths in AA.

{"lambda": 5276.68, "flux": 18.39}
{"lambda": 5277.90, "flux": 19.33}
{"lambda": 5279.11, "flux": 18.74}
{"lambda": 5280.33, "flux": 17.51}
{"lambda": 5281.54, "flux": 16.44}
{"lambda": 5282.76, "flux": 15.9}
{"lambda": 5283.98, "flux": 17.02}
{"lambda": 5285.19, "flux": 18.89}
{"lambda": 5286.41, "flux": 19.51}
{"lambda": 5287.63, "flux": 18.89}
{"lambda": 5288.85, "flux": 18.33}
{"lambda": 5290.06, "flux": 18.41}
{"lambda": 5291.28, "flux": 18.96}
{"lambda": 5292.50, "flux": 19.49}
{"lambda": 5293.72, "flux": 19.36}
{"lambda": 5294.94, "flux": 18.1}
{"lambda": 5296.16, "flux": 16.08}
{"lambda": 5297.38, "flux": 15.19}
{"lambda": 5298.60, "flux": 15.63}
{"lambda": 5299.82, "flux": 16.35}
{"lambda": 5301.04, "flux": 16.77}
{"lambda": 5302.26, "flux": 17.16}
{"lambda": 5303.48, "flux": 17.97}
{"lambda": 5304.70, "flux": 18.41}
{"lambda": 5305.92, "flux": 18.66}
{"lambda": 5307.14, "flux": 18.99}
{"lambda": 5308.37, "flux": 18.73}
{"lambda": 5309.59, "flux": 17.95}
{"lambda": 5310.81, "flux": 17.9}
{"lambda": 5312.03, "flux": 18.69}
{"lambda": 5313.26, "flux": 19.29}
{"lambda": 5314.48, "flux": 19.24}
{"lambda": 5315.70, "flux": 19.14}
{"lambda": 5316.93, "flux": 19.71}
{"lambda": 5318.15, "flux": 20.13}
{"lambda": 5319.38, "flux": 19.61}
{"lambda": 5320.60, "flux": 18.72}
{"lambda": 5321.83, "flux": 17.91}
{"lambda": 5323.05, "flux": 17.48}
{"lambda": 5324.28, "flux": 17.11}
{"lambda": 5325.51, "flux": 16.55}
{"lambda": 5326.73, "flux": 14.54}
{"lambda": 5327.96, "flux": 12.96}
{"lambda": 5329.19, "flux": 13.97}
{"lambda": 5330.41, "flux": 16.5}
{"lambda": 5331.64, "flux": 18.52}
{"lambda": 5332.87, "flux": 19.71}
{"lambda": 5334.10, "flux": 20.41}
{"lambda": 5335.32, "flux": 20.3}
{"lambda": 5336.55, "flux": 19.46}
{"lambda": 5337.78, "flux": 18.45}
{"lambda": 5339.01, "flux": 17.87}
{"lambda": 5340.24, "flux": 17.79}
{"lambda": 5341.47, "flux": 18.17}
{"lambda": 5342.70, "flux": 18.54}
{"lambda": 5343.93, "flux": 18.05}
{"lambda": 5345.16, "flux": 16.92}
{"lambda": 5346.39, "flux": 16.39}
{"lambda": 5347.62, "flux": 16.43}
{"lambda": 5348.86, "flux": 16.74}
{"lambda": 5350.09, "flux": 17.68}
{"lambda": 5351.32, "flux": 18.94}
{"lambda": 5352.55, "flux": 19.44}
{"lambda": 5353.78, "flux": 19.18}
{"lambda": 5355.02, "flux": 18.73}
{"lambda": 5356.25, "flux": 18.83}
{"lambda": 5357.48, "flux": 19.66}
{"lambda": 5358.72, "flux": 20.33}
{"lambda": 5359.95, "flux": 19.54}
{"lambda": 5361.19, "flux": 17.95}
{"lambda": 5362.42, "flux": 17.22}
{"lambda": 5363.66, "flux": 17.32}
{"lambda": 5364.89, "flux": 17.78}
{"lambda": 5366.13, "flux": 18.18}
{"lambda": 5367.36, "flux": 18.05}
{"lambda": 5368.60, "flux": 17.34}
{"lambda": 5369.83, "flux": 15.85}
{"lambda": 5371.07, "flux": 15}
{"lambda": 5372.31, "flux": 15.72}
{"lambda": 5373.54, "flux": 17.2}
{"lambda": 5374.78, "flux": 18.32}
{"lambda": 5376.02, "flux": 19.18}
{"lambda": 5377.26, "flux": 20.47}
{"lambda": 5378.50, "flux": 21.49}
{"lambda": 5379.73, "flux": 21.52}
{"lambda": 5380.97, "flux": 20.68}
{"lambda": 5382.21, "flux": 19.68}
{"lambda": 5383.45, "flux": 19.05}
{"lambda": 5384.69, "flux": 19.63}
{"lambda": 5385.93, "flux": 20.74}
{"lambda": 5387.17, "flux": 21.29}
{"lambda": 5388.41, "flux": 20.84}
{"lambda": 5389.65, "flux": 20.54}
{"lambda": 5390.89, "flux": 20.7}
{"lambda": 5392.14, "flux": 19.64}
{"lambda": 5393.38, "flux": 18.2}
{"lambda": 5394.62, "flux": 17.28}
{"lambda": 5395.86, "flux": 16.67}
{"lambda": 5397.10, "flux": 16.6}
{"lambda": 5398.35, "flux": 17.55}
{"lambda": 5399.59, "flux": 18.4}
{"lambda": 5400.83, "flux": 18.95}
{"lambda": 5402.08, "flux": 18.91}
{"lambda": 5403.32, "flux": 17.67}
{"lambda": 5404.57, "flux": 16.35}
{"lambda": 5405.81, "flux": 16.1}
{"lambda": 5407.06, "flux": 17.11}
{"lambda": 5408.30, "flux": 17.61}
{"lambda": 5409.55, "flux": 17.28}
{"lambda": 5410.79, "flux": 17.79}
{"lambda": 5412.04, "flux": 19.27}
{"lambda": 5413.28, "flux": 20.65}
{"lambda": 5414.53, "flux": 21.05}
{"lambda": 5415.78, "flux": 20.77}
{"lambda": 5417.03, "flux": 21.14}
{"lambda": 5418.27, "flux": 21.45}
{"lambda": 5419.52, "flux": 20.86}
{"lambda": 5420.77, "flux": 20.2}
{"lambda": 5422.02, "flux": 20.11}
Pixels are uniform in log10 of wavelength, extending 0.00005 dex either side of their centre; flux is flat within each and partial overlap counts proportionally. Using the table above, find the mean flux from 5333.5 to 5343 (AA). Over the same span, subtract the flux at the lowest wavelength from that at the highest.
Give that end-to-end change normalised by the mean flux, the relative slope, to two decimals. -0.10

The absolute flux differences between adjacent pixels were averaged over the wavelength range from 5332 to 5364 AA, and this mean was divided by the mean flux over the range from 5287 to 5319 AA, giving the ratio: 0.032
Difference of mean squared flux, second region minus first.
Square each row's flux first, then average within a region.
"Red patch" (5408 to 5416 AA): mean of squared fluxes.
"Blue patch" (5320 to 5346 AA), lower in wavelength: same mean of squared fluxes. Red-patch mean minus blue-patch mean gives 57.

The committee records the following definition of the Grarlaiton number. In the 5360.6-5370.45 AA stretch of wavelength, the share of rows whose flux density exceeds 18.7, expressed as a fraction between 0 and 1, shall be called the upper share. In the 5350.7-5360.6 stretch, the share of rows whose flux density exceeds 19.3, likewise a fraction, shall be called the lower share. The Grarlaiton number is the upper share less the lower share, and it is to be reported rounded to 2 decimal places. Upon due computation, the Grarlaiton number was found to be -0.50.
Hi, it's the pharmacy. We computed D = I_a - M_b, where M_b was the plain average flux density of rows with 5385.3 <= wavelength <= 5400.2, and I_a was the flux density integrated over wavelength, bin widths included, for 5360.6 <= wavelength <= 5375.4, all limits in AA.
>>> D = 235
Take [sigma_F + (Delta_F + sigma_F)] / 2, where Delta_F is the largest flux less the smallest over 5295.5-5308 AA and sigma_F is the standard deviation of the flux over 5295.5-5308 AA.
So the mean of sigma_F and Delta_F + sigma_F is 3.2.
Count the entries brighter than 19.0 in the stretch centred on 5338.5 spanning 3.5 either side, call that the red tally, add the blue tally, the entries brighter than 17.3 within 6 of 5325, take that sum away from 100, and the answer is 94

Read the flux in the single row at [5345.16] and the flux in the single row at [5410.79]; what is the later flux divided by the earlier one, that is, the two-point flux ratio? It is 1.05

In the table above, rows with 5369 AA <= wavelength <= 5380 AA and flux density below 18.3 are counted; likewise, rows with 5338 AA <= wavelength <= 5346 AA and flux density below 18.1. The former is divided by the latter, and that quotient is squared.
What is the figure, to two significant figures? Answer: 1.0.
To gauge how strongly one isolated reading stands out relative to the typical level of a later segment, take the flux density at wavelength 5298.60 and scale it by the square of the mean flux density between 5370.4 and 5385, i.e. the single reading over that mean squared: 0.043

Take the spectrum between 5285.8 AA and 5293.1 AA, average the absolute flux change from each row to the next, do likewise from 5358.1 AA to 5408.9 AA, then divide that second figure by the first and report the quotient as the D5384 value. 1.6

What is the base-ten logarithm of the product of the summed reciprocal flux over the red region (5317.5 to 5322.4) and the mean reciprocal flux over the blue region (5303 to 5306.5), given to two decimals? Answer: -1.94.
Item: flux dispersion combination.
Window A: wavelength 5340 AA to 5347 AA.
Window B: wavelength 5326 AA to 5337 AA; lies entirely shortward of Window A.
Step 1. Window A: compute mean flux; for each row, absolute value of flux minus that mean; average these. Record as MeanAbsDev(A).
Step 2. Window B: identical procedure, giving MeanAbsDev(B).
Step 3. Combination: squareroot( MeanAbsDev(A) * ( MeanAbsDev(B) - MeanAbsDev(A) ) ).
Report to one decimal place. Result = 1.1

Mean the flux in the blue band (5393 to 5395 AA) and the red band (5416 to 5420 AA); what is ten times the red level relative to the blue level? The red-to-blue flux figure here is 11.9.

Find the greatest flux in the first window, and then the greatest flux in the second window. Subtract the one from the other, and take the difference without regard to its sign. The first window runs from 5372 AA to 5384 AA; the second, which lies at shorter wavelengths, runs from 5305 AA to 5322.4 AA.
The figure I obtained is 1.39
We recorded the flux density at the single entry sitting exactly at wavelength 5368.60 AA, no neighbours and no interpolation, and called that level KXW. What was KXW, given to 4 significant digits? 17.34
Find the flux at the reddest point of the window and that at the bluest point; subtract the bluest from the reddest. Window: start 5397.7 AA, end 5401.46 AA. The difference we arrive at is 1.4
